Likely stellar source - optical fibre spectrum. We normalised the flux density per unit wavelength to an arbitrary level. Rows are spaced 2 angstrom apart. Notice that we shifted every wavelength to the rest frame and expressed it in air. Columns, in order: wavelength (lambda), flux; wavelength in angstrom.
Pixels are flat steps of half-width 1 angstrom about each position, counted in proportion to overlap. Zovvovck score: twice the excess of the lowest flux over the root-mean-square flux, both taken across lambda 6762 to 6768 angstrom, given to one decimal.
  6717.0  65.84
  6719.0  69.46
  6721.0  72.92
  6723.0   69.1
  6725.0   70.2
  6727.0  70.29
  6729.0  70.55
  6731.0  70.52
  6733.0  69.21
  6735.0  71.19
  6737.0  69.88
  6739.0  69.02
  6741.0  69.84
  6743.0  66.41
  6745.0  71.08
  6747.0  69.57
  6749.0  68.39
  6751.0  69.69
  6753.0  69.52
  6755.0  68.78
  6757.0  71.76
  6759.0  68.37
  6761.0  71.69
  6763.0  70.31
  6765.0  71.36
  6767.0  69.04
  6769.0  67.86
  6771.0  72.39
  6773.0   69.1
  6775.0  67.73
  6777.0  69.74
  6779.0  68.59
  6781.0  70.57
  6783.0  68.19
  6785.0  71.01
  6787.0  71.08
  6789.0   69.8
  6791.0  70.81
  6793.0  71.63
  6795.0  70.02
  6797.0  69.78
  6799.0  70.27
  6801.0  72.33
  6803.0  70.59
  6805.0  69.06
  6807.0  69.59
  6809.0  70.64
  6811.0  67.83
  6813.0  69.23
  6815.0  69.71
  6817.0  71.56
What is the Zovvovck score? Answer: -2.4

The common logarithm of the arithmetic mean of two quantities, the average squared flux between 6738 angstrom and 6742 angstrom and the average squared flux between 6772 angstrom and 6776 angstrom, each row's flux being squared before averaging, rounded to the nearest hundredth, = 3.68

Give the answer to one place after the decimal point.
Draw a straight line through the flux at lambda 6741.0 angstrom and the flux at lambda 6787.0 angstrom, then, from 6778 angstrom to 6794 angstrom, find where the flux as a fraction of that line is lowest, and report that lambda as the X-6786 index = 6783.0 angstrom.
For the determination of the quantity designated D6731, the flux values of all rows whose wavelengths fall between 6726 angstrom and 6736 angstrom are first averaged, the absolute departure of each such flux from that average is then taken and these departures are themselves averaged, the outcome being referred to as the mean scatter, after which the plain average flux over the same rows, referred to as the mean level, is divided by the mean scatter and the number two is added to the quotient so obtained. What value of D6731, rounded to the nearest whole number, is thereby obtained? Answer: 148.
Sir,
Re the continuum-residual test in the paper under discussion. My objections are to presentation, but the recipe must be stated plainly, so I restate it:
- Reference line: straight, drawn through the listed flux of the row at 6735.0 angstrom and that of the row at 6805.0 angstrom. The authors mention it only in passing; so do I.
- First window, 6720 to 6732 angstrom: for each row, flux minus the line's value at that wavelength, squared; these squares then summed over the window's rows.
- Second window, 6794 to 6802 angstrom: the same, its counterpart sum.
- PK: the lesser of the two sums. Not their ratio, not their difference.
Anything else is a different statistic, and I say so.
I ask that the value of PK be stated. 12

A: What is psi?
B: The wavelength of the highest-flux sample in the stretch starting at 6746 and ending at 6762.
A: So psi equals 6757.0 angstrom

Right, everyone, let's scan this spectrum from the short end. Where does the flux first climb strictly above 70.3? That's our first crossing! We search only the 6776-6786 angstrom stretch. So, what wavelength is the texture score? 6781.0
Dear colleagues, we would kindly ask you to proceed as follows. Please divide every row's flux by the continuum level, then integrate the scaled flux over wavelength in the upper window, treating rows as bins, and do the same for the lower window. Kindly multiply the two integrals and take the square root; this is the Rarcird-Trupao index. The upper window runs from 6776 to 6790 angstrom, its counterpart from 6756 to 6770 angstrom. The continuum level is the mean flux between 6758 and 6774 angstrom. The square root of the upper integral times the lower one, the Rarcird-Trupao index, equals 14.0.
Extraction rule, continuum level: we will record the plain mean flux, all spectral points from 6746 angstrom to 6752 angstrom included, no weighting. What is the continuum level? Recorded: 69.2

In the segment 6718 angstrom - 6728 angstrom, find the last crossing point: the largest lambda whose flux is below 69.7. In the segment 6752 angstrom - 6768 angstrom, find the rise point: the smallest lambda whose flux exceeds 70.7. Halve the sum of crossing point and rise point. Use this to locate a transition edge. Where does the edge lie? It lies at 6740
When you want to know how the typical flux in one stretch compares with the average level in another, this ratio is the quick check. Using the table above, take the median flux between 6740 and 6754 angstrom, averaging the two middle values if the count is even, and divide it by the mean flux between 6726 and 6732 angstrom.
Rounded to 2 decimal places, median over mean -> 0.99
